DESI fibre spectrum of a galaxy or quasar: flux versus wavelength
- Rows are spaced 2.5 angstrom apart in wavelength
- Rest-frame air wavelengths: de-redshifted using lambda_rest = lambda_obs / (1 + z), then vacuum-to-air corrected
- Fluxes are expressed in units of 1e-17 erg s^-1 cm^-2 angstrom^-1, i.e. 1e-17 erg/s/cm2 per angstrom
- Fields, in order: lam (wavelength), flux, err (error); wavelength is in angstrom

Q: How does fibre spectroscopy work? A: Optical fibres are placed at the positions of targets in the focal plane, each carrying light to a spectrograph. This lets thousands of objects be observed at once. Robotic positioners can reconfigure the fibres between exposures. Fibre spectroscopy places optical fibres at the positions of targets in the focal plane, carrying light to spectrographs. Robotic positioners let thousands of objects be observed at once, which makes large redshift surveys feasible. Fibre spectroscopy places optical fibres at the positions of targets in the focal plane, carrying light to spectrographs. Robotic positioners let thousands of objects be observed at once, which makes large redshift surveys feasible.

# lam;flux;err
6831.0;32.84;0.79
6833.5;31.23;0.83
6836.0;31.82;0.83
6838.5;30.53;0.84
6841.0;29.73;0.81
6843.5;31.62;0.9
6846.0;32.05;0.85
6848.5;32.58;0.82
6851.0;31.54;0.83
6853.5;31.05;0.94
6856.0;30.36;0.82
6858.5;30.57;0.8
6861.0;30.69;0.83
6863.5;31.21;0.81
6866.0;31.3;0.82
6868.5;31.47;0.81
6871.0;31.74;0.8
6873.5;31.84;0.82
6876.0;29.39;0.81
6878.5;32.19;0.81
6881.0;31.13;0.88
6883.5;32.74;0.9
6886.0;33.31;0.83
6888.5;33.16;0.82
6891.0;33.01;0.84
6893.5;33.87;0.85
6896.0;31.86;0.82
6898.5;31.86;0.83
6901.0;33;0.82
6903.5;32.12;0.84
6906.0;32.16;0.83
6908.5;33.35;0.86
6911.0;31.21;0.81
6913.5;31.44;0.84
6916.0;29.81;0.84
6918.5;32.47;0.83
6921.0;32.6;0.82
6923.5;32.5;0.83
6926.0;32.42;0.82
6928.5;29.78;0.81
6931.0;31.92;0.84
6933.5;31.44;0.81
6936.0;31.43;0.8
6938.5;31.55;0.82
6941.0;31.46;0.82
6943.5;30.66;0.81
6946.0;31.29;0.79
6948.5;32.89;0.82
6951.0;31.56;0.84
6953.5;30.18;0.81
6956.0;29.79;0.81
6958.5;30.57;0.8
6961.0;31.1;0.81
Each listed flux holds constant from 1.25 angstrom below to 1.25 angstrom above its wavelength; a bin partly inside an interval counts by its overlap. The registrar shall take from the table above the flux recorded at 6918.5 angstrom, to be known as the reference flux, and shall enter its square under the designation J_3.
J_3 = 1054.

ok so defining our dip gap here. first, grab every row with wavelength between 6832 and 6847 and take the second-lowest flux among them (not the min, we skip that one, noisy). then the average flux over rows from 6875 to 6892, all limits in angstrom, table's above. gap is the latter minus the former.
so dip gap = 1.6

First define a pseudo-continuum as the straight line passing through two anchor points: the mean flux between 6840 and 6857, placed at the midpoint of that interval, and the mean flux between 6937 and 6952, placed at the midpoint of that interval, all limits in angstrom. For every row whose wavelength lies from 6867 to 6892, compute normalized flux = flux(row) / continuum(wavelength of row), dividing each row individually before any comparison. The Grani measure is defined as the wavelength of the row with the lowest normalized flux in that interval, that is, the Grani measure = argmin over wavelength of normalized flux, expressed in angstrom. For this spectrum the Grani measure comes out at 6876.0 angstrom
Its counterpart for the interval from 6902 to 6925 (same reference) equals 6916.0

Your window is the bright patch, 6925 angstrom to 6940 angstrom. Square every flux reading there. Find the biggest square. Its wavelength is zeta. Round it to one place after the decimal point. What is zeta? 6926.0 angstrom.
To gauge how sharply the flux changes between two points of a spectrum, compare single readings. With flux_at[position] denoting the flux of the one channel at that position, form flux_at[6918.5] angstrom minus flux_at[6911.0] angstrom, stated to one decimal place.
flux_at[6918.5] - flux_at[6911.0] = 1.3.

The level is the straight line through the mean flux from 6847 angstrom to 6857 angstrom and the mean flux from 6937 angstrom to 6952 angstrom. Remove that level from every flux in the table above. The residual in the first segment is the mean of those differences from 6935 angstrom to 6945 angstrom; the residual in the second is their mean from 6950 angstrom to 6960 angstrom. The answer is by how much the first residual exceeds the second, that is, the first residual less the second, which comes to 0.8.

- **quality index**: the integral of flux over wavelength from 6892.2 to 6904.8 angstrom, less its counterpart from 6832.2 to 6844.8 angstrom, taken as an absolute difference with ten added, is 29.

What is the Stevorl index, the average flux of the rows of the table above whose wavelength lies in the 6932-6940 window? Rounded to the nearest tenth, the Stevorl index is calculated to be 31.5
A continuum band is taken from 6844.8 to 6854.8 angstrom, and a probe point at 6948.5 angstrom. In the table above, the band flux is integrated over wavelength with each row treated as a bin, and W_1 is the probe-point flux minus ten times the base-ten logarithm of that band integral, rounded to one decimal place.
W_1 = 7.9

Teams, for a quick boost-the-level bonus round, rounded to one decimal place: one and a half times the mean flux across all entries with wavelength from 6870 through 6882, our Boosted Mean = 46.9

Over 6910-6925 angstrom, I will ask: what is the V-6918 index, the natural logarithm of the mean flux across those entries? 3.46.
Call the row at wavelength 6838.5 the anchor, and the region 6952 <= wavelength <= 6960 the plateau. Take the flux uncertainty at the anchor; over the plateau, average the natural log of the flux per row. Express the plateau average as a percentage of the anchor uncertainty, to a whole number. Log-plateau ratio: 406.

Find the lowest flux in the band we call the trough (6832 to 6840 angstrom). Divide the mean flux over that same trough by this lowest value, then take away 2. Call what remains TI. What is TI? -0.978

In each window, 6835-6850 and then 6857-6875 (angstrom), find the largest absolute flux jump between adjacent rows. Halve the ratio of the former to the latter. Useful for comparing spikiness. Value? 1.8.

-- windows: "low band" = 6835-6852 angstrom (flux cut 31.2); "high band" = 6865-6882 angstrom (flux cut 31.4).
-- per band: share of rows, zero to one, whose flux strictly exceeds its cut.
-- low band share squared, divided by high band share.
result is 0.89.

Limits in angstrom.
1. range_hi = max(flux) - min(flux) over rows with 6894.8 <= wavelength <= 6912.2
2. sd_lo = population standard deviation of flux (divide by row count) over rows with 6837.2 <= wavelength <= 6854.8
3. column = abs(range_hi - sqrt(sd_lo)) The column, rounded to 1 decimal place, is 1.2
